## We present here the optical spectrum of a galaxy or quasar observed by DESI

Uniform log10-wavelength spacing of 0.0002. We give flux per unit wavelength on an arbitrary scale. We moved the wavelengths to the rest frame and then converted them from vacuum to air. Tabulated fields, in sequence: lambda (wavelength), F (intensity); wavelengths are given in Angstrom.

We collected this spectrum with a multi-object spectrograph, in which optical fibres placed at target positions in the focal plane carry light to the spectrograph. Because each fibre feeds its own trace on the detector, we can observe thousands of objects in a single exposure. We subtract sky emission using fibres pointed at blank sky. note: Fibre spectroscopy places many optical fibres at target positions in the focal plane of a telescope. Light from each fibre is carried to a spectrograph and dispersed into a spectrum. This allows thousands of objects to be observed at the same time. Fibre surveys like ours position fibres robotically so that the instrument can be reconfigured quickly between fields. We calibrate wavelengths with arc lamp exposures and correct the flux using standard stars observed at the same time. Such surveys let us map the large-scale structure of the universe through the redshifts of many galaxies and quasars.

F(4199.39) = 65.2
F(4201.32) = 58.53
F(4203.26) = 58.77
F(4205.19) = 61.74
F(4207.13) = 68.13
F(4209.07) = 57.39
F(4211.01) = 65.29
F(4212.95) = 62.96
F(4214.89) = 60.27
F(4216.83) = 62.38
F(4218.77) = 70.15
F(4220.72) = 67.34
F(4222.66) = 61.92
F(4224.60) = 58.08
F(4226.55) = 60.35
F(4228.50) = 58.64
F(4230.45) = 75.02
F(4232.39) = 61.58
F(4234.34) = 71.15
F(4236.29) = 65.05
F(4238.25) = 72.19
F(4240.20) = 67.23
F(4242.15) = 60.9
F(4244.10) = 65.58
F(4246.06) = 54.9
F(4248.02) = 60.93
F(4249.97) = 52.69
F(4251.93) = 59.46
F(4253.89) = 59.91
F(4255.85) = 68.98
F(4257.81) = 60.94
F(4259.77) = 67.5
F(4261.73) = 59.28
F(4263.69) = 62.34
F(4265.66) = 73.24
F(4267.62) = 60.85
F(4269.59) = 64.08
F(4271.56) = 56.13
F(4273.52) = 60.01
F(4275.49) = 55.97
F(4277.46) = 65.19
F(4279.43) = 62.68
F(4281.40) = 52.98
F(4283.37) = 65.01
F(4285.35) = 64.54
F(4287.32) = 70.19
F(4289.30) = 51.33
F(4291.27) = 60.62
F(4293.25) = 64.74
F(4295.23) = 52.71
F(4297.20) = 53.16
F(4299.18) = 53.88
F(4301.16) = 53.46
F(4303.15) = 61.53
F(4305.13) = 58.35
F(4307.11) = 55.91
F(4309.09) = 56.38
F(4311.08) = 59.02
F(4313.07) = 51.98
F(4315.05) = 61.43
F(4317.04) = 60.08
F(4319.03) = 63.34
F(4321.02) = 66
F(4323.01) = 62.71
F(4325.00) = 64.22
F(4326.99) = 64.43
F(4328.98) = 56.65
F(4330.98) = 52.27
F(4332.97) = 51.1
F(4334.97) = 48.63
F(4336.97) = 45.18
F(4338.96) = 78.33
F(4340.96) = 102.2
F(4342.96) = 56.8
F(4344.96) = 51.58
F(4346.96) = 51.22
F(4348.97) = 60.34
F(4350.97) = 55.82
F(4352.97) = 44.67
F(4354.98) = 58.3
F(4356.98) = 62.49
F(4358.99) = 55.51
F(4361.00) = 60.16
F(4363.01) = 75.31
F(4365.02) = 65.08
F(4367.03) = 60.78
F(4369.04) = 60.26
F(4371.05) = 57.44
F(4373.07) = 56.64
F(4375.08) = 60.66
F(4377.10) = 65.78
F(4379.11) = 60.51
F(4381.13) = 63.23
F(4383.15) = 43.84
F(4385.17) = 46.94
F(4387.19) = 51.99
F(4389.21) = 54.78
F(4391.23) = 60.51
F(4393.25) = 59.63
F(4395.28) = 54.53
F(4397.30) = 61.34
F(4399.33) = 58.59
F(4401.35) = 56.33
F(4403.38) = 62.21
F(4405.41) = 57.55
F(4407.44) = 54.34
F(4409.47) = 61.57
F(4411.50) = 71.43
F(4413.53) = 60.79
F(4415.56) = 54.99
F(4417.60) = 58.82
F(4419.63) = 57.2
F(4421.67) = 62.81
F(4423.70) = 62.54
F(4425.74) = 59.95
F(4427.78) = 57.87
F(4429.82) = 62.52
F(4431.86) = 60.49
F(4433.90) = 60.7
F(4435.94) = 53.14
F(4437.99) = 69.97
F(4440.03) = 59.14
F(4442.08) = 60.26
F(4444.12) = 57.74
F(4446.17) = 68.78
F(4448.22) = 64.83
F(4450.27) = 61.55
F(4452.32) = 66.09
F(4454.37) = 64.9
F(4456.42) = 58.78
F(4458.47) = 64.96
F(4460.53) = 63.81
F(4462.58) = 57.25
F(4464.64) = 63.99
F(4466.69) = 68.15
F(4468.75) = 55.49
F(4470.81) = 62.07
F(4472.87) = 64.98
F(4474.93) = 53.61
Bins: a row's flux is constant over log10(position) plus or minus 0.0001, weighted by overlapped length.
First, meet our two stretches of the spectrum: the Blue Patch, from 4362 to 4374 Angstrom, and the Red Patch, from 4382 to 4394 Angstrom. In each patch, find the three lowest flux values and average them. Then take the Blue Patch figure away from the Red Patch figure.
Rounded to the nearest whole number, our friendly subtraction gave -11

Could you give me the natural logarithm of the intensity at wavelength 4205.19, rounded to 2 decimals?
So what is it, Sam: 4.12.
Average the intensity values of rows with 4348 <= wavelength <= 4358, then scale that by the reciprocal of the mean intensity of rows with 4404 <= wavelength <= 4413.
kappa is 0.92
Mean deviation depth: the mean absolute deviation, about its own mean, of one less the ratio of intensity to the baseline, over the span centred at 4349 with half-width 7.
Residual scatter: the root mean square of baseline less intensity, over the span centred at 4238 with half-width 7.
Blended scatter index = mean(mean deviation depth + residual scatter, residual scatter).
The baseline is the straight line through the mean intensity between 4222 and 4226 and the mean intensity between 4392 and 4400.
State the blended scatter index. 7.6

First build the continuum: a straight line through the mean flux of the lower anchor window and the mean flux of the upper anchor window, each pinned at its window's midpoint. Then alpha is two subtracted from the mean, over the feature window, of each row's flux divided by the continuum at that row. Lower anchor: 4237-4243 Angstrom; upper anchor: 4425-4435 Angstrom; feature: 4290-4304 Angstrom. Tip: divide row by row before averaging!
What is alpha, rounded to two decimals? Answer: -1.12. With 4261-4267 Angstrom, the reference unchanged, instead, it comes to -1.02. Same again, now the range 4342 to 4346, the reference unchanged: -1.14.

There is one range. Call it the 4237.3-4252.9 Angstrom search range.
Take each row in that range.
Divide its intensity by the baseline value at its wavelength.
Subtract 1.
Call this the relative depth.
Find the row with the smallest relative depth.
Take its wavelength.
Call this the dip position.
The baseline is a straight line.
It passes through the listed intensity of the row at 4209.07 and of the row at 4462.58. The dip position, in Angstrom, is 4249.97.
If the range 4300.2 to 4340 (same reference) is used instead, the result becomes 4336.97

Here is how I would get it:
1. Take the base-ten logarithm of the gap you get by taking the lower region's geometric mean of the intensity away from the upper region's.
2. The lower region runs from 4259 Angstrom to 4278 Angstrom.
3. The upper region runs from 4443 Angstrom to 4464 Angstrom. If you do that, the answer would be -0.3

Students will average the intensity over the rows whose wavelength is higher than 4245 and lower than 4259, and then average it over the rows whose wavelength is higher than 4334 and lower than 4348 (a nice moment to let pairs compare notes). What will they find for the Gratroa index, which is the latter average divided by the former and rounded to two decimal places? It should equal 1.04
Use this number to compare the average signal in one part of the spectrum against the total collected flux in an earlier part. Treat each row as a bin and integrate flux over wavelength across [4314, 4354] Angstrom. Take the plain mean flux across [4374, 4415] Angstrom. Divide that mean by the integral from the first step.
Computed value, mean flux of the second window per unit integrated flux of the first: 0.0244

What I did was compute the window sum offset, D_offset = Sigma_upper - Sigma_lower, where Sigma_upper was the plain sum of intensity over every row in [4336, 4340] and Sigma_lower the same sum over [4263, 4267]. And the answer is -12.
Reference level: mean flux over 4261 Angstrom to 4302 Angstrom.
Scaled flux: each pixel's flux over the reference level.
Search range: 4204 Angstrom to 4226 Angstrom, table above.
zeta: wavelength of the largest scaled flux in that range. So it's 4218.77 Angstrom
